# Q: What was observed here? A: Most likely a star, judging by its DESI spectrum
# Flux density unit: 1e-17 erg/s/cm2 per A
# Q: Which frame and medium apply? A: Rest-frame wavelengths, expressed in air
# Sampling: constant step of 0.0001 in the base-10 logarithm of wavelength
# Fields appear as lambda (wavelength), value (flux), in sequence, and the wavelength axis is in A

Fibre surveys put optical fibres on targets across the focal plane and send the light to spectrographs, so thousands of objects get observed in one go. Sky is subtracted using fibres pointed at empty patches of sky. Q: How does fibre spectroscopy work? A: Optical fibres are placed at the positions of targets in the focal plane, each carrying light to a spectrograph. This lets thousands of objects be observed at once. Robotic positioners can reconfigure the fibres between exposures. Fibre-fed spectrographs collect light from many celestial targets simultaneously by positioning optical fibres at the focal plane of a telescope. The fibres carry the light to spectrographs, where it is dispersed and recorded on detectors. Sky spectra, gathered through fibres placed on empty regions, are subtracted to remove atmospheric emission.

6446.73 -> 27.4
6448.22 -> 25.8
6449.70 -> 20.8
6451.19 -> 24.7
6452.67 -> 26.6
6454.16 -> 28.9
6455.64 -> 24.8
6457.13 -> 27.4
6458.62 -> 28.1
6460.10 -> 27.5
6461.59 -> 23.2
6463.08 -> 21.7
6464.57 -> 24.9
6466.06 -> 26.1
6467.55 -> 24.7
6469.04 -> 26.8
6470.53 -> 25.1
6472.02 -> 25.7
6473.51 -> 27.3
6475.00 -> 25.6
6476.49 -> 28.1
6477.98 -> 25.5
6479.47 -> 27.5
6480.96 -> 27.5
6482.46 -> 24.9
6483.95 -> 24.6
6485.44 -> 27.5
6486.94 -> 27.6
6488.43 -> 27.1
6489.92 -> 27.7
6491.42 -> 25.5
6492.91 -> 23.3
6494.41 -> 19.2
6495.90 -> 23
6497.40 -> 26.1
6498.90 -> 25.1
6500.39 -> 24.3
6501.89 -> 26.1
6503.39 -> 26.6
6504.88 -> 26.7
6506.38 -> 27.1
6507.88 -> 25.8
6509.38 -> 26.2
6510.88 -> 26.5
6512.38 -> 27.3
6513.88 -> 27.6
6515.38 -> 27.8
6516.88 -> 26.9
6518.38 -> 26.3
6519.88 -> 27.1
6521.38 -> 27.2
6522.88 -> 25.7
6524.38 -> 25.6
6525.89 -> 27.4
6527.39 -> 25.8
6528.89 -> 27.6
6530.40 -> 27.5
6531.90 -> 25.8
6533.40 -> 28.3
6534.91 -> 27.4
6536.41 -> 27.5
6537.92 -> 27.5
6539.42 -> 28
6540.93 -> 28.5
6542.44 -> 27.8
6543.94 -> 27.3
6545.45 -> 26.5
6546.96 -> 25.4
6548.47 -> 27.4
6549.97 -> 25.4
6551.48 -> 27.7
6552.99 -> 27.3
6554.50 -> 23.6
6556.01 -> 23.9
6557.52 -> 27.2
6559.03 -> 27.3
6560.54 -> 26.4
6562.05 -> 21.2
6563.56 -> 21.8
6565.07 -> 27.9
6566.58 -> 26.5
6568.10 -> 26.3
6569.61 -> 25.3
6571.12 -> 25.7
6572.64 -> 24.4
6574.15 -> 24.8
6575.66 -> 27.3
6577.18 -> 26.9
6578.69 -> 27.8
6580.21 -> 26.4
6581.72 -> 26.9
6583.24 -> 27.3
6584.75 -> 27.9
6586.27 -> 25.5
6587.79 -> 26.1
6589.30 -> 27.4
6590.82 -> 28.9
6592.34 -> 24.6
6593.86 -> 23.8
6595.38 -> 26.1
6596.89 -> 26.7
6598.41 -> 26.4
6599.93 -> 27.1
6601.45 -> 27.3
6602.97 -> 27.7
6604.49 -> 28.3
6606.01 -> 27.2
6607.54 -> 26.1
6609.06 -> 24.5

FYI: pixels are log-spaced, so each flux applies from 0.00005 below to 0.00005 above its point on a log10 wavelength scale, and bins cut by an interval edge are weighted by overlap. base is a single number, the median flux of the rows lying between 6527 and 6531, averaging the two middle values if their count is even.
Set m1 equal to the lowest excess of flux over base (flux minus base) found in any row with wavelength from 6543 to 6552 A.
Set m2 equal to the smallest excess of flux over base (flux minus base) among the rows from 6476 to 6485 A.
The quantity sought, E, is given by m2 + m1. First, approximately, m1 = -2.10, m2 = -2.9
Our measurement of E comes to -5.0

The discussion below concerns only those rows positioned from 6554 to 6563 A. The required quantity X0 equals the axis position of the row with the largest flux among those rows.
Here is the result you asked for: 6559.03 A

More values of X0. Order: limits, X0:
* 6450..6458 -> 6454.16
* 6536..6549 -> 6540.93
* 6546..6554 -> 6551.48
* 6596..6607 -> 6604.49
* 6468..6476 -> 6473.51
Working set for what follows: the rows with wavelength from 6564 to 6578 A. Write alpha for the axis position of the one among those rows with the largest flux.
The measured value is 6565.07 A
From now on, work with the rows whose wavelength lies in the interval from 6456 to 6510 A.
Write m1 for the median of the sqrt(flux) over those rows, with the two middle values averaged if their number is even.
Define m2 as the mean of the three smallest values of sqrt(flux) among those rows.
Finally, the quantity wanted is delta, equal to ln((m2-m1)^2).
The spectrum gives -1.4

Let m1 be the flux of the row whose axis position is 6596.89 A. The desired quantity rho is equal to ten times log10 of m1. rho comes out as 14.3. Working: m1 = 26.7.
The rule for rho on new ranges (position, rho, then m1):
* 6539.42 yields 14.5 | 28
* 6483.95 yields 13.9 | 24.6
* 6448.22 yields 14.1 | 25.8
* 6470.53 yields 14.0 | 25.1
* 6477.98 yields 14.1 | 25.5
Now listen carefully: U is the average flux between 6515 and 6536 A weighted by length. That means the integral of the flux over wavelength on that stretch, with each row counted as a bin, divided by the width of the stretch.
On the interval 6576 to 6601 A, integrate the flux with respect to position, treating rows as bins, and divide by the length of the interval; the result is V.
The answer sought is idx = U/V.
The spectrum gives 1.010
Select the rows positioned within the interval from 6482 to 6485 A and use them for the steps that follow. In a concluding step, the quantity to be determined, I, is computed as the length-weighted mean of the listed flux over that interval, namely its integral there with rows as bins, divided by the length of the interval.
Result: 25.1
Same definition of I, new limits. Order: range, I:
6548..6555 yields 26.3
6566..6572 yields 25.9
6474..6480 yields 26.7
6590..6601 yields 26.3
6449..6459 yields 25.8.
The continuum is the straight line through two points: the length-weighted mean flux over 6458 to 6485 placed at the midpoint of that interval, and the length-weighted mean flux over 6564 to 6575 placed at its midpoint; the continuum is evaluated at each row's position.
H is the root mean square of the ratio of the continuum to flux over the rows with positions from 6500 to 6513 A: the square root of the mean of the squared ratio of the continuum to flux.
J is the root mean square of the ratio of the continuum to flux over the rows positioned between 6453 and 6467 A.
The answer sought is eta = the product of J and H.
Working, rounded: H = 0.98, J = 1.01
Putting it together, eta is 1.00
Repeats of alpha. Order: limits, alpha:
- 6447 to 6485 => 6454.16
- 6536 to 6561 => 6540.93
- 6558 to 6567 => 6565.07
